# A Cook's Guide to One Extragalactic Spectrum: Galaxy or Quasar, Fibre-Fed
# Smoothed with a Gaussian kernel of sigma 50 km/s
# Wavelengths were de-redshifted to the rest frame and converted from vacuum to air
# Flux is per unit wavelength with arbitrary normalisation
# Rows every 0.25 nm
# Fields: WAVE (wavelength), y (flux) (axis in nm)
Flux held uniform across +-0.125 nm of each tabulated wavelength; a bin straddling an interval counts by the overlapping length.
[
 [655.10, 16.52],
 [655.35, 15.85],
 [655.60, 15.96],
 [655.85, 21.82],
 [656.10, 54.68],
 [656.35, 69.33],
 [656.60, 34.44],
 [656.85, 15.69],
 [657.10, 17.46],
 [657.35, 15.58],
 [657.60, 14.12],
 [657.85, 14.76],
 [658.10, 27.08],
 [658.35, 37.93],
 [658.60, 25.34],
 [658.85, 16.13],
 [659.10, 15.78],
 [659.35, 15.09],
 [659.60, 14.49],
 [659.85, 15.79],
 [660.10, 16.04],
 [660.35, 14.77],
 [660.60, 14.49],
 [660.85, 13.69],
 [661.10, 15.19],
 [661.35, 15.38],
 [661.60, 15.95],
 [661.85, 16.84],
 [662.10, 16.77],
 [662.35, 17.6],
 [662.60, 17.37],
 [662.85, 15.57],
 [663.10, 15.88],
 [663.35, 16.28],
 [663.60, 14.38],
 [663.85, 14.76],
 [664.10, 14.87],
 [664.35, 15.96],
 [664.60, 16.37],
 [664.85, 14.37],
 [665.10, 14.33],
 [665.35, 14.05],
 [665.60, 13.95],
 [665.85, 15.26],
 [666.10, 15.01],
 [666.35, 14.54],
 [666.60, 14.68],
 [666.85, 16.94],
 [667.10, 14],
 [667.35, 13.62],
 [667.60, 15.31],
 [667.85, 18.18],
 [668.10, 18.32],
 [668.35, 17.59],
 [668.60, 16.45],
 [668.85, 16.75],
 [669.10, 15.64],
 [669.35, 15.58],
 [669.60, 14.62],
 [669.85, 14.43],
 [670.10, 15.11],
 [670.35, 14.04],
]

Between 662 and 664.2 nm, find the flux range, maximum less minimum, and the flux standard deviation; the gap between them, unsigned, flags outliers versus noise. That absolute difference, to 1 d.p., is 2.1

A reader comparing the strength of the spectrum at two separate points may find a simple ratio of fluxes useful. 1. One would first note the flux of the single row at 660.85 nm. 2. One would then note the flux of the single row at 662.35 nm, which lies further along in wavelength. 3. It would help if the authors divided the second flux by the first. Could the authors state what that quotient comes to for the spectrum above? 1.29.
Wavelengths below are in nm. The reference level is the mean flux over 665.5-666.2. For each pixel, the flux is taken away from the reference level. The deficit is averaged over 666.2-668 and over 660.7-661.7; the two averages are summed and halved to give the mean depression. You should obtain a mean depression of -0.4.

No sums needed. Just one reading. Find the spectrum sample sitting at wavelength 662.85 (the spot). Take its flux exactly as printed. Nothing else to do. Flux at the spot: 15.57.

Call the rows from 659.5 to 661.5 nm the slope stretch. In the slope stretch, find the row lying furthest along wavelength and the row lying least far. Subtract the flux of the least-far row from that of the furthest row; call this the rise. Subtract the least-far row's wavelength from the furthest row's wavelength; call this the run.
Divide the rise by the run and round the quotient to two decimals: 0.51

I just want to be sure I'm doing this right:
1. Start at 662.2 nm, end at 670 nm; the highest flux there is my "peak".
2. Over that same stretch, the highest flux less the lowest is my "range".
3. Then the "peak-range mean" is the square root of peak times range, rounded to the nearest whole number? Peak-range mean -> 9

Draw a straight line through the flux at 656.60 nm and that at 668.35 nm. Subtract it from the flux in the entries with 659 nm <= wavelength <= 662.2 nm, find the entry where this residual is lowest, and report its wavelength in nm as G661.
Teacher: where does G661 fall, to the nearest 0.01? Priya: 659.60 nm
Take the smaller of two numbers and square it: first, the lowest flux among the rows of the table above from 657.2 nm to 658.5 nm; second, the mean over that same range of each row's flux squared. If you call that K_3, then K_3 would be 199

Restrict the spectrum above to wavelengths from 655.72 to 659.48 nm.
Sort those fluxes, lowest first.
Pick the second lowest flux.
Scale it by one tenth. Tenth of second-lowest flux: 1.48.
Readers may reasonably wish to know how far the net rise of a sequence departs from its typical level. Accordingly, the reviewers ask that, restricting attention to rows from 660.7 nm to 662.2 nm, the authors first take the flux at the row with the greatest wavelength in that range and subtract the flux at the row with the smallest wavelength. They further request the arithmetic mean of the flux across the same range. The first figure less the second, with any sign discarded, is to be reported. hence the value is 13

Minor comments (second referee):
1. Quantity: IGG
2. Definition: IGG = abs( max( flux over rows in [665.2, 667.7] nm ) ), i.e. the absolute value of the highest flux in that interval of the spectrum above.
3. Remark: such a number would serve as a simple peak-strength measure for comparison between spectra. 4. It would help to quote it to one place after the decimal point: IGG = 16.9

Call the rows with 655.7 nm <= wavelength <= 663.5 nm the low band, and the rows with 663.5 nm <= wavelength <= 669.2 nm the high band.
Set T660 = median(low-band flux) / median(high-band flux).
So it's 1.06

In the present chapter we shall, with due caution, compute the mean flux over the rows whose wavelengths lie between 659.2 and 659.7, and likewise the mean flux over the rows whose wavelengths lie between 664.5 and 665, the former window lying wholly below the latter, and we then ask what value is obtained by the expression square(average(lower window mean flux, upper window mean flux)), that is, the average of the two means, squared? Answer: 227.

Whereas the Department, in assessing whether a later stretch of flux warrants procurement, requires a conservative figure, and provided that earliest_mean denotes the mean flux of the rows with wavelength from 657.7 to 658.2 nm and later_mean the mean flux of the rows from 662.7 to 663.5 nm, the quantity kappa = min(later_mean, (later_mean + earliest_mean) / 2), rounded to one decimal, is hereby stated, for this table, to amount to 15.9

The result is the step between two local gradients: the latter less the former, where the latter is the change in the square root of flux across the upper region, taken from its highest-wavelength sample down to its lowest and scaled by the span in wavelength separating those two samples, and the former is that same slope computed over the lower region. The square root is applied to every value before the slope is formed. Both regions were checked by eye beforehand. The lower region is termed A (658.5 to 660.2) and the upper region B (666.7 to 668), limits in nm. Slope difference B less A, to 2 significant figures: 0.83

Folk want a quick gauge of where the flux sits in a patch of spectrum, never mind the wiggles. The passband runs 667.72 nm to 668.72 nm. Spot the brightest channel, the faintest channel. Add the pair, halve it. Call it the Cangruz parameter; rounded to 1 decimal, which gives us 17.4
